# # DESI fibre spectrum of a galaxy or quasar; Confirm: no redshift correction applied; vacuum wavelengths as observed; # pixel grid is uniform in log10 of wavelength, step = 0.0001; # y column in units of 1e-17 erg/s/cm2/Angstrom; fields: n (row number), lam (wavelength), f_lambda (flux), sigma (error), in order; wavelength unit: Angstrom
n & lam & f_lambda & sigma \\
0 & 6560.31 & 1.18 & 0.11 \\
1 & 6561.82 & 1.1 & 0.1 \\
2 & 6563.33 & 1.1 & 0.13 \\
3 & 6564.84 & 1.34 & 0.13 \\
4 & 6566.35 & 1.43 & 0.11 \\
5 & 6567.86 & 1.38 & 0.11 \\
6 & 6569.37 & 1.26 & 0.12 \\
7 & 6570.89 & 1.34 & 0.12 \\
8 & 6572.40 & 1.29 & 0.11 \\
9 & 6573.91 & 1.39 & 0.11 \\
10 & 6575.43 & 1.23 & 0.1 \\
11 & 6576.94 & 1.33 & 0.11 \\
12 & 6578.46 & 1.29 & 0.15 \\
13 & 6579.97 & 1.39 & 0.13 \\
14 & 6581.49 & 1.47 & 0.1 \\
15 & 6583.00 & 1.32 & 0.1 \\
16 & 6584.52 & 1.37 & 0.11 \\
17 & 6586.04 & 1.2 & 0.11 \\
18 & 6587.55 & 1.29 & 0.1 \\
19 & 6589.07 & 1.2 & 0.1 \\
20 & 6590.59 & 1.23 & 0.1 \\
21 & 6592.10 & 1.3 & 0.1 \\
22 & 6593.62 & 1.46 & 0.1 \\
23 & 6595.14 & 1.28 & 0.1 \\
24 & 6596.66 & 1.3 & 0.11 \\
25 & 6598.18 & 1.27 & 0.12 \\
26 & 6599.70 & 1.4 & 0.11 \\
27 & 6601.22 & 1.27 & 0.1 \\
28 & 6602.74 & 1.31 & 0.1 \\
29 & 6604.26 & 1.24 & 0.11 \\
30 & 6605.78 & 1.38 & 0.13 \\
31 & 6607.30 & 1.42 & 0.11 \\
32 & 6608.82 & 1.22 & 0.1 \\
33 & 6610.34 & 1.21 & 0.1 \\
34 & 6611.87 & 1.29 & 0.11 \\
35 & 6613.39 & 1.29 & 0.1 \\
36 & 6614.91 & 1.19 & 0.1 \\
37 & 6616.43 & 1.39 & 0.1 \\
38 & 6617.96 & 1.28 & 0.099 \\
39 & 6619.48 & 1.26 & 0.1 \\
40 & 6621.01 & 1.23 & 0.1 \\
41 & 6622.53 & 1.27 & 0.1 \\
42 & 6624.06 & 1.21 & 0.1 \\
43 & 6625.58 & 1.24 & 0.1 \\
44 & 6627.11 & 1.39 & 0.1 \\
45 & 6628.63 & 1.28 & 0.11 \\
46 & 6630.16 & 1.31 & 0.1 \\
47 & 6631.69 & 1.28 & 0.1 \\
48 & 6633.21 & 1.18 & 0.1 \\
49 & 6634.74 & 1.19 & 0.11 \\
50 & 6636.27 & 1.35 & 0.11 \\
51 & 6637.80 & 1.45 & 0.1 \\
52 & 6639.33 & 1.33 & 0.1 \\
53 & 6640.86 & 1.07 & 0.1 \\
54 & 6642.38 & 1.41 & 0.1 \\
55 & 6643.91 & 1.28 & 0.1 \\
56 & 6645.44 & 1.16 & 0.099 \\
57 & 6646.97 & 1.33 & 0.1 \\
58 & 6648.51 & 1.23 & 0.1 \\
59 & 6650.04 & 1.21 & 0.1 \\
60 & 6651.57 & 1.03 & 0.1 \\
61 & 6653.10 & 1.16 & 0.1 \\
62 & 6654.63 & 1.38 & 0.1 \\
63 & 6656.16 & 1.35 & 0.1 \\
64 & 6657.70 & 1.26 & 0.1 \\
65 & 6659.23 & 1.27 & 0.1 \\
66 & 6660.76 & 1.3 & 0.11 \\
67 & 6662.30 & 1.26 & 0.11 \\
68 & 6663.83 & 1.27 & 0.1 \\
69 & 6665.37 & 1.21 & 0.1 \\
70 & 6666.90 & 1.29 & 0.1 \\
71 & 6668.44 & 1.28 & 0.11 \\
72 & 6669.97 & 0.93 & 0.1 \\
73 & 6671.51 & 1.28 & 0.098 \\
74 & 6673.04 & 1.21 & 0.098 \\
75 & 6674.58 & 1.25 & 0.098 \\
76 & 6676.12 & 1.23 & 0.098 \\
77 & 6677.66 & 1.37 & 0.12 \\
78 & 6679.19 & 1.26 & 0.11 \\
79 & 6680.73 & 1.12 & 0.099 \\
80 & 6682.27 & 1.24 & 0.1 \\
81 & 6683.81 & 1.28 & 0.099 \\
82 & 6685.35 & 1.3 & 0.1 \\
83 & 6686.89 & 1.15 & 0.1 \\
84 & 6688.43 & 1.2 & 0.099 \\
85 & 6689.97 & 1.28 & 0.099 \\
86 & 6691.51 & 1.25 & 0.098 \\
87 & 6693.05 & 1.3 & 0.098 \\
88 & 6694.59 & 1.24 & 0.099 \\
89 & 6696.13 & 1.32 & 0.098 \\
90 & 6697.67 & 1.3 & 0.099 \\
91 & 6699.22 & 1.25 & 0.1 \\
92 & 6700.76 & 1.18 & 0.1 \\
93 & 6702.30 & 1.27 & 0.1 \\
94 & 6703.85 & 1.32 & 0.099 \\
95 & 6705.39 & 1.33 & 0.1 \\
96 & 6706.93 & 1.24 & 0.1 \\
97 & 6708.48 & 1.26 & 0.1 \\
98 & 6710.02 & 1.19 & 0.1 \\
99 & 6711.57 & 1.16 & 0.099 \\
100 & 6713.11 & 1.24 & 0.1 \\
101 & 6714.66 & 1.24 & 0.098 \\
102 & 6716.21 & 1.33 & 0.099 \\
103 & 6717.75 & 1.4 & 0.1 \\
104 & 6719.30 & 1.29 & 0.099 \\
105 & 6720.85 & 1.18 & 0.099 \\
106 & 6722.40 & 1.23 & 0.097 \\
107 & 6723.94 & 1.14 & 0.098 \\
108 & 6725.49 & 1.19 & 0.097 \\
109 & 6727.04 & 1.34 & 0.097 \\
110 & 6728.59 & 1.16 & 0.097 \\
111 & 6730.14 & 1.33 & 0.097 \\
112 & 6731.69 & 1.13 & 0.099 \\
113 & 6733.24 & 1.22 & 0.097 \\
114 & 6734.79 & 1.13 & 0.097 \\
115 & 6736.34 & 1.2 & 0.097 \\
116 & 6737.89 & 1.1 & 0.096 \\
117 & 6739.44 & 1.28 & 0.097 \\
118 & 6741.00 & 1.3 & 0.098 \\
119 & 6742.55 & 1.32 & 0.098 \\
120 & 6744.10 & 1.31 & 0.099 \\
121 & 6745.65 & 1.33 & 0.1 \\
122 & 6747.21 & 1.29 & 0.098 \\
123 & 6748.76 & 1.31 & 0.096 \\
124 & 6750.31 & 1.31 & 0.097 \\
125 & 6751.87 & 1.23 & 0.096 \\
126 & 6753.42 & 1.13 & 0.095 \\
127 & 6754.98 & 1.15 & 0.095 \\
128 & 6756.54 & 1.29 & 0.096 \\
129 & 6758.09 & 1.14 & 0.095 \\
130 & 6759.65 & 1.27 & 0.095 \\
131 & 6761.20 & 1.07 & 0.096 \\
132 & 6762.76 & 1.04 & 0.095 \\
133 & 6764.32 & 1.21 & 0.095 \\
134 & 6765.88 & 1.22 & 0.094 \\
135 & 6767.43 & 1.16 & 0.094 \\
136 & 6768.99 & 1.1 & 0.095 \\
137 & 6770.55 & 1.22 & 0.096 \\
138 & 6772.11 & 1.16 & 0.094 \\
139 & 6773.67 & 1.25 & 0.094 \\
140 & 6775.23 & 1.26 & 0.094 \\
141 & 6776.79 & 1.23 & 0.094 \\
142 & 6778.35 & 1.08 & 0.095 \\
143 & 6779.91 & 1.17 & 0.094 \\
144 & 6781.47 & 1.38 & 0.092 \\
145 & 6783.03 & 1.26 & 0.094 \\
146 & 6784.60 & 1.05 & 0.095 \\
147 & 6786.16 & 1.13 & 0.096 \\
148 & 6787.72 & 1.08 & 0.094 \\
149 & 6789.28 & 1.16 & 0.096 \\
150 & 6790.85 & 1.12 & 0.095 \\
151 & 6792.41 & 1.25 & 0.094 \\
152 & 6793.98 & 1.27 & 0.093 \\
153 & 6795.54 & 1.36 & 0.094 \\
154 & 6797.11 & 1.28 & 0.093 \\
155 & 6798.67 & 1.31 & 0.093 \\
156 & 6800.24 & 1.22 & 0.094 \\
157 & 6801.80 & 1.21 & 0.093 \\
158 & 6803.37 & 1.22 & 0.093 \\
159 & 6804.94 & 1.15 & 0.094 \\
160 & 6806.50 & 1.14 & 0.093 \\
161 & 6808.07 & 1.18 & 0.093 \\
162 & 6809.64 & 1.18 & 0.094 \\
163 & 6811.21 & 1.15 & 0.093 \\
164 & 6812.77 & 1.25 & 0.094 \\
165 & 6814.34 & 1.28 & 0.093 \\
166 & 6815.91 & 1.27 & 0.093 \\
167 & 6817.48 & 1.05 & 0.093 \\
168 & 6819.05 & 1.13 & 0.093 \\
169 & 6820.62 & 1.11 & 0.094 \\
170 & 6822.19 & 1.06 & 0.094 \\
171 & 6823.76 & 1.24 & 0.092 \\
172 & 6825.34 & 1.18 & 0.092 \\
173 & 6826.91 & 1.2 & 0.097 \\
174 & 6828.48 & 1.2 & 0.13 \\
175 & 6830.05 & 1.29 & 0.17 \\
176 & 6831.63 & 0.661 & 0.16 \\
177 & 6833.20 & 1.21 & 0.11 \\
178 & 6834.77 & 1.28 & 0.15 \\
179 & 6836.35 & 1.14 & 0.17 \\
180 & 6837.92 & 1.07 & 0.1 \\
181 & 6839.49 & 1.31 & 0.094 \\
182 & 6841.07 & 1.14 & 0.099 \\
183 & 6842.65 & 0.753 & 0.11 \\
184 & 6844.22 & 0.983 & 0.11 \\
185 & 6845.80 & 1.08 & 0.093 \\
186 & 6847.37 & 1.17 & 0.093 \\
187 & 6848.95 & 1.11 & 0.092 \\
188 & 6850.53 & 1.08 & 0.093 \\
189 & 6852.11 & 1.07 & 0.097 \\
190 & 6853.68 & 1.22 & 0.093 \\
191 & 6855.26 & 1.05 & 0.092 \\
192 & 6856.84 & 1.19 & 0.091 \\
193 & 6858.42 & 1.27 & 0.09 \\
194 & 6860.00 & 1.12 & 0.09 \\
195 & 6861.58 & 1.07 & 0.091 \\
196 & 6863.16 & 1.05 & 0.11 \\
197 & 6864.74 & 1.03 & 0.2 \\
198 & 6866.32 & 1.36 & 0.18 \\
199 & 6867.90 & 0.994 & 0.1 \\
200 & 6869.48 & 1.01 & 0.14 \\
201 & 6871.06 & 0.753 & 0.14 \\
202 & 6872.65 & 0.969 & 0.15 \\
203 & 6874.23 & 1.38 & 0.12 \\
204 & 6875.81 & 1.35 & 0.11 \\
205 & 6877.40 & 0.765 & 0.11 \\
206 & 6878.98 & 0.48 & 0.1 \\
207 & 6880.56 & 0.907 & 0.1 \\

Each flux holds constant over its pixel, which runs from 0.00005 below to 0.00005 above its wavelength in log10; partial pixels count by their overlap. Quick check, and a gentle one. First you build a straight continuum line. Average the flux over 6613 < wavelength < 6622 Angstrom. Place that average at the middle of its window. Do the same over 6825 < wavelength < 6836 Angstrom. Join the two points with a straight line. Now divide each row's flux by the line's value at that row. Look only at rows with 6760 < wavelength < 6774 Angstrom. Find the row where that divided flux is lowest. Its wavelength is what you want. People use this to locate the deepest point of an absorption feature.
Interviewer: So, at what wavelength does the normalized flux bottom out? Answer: 6762.76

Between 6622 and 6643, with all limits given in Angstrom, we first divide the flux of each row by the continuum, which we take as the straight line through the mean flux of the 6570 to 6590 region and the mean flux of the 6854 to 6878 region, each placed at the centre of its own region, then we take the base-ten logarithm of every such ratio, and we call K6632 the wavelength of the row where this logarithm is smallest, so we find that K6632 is 6640.86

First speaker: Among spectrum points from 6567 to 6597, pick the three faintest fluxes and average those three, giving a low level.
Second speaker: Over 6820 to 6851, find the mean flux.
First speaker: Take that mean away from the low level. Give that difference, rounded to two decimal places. 0.10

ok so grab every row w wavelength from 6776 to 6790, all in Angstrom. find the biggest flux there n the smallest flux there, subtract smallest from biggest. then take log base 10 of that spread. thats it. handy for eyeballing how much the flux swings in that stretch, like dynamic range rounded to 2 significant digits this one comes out -0.48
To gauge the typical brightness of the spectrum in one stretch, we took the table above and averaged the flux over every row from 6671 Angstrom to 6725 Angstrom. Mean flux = 1.25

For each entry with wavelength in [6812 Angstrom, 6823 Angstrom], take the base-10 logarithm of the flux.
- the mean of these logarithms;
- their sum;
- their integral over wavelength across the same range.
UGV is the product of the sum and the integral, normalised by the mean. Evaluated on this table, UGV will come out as 5.0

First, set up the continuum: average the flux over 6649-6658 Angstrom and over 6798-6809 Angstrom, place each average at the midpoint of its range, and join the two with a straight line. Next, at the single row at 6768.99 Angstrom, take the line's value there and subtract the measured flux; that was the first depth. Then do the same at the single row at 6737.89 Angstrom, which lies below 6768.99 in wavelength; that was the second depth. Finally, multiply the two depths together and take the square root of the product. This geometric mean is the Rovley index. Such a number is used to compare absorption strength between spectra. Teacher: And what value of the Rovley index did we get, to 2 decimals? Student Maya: 0.11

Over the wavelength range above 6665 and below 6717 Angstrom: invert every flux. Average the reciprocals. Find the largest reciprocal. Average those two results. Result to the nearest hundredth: 0.94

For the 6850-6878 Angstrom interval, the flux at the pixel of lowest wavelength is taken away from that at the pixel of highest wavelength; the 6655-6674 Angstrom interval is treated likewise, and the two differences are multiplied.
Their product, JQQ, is 0.04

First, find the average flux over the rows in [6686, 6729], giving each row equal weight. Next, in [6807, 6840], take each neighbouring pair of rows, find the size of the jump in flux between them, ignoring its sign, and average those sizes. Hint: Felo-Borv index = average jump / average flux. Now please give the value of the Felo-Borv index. 0.104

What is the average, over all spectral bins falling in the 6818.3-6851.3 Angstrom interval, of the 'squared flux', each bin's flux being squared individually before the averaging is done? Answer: 1.27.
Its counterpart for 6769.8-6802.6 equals 1.48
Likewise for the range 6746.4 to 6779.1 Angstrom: 1.44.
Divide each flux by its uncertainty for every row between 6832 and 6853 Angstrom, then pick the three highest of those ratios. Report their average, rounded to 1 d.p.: 12.9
